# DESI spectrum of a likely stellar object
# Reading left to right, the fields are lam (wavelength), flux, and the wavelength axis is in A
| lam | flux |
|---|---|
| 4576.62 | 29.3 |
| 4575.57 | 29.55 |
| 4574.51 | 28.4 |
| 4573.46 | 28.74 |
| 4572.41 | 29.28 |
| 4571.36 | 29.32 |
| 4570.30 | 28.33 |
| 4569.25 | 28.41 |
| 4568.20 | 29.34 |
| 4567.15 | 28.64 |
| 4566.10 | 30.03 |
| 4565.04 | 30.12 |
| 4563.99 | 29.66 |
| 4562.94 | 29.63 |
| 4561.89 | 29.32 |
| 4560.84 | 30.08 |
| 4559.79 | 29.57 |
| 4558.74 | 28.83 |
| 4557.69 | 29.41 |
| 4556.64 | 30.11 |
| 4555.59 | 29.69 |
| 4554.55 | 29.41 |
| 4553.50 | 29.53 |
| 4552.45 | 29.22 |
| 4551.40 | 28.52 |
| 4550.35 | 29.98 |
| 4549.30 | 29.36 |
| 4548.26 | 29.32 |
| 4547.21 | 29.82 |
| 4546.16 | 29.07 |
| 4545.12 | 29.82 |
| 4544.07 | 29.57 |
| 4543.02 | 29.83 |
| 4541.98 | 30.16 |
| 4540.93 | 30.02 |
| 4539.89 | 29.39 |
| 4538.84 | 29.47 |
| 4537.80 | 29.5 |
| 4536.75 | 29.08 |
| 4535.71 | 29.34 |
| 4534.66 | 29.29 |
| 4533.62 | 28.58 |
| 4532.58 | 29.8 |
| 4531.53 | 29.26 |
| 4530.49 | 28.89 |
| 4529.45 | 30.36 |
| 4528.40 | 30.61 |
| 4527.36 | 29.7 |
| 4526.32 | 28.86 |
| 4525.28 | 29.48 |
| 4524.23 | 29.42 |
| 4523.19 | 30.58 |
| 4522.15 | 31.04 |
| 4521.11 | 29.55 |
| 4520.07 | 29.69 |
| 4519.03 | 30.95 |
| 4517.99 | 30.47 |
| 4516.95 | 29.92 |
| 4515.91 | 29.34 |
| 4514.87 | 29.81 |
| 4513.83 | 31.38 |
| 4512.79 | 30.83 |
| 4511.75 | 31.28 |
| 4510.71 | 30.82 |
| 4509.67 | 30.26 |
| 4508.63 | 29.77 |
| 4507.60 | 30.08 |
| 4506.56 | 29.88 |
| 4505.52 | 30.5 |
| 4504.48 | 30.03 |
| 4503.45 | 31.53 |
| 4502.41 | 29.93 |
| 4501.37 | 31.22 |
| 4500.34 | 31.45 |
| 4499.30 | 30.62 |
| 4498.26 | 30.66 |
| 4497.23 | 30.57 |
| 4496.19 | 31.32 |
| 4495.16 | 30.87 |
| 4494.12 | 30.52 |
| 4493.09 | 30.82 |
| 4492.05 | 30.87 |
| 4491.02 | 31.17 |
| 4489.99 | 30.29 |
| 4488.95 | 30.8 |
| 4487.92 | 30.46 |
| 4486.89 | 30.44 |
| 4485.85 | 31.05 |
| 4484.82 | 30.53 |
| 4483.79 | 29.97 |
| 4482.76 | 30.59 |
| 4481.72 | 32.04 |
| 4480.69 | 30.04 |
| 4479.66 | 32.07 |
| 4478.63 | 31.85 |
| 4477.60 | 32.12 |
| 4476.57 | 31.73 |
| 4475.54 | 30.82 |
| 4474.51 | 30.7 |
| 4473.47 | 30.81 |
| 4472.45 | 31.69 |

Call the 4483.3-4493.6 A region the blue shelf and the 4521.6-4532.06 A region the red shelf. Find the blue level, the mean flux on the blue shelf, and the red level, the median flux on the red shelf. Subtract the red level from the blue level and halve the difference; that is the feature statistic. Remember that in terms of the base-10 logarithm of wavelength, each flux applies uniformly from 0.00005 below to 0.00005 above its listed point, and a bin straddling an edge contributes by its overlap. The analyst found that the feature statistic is 0.5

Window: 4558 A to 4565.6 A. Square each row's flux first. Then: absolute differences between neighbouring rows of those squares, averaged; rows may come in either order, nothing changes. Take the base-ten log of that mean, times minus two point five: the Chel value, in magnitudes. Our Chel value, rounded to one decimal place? -3.6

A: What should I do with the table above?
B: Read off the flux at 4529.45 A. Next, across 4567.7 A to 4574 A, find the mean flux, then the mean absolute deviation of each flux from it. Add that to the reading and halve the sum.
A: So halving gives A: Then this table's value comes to 15.4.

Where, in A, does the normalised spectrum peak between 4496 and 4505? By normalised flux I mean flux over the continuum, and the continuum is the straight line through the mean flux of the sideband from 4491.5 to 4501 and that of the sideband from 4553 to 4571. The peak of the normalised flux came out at 4503.45 A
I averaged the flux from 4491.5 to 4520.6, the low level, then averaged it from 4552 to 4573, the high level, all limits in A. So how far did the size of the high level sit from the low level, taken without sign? 1.15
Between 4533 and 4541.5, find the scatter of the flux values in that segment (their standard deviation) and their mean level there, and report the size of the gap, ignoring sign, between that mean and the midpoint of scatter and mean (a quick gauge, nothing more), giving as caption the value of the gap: 14.5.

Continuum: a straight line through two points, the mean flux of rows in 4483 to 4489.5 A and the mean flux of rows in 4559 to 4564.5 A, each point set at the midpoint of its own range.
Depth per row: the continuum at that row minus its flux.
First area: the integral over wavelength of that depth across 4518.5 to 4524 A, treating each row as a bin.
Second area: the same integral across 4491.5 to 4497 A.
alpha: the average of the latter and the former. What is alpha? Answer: -1.7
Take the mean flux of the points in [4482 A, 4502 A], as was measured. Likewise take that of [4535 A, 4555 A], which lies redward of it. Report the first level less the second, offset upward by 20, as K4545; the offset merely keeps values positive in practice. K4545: 21.3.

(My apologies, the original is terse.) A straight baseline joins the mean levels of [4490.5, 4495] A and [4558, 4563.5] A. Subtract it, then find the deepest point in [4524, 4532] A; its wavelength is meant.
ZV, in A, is 4526.32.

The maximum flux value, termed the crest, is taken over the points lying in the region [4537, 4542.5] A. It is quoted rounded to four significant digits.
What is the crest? 30.16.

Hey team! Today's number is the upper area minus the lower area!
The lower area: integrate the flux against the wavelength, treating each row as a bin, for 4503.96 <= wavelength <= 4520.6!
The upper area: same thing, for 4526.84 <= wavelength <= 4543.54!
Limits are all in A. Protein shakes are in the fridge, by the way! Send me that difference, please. -10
